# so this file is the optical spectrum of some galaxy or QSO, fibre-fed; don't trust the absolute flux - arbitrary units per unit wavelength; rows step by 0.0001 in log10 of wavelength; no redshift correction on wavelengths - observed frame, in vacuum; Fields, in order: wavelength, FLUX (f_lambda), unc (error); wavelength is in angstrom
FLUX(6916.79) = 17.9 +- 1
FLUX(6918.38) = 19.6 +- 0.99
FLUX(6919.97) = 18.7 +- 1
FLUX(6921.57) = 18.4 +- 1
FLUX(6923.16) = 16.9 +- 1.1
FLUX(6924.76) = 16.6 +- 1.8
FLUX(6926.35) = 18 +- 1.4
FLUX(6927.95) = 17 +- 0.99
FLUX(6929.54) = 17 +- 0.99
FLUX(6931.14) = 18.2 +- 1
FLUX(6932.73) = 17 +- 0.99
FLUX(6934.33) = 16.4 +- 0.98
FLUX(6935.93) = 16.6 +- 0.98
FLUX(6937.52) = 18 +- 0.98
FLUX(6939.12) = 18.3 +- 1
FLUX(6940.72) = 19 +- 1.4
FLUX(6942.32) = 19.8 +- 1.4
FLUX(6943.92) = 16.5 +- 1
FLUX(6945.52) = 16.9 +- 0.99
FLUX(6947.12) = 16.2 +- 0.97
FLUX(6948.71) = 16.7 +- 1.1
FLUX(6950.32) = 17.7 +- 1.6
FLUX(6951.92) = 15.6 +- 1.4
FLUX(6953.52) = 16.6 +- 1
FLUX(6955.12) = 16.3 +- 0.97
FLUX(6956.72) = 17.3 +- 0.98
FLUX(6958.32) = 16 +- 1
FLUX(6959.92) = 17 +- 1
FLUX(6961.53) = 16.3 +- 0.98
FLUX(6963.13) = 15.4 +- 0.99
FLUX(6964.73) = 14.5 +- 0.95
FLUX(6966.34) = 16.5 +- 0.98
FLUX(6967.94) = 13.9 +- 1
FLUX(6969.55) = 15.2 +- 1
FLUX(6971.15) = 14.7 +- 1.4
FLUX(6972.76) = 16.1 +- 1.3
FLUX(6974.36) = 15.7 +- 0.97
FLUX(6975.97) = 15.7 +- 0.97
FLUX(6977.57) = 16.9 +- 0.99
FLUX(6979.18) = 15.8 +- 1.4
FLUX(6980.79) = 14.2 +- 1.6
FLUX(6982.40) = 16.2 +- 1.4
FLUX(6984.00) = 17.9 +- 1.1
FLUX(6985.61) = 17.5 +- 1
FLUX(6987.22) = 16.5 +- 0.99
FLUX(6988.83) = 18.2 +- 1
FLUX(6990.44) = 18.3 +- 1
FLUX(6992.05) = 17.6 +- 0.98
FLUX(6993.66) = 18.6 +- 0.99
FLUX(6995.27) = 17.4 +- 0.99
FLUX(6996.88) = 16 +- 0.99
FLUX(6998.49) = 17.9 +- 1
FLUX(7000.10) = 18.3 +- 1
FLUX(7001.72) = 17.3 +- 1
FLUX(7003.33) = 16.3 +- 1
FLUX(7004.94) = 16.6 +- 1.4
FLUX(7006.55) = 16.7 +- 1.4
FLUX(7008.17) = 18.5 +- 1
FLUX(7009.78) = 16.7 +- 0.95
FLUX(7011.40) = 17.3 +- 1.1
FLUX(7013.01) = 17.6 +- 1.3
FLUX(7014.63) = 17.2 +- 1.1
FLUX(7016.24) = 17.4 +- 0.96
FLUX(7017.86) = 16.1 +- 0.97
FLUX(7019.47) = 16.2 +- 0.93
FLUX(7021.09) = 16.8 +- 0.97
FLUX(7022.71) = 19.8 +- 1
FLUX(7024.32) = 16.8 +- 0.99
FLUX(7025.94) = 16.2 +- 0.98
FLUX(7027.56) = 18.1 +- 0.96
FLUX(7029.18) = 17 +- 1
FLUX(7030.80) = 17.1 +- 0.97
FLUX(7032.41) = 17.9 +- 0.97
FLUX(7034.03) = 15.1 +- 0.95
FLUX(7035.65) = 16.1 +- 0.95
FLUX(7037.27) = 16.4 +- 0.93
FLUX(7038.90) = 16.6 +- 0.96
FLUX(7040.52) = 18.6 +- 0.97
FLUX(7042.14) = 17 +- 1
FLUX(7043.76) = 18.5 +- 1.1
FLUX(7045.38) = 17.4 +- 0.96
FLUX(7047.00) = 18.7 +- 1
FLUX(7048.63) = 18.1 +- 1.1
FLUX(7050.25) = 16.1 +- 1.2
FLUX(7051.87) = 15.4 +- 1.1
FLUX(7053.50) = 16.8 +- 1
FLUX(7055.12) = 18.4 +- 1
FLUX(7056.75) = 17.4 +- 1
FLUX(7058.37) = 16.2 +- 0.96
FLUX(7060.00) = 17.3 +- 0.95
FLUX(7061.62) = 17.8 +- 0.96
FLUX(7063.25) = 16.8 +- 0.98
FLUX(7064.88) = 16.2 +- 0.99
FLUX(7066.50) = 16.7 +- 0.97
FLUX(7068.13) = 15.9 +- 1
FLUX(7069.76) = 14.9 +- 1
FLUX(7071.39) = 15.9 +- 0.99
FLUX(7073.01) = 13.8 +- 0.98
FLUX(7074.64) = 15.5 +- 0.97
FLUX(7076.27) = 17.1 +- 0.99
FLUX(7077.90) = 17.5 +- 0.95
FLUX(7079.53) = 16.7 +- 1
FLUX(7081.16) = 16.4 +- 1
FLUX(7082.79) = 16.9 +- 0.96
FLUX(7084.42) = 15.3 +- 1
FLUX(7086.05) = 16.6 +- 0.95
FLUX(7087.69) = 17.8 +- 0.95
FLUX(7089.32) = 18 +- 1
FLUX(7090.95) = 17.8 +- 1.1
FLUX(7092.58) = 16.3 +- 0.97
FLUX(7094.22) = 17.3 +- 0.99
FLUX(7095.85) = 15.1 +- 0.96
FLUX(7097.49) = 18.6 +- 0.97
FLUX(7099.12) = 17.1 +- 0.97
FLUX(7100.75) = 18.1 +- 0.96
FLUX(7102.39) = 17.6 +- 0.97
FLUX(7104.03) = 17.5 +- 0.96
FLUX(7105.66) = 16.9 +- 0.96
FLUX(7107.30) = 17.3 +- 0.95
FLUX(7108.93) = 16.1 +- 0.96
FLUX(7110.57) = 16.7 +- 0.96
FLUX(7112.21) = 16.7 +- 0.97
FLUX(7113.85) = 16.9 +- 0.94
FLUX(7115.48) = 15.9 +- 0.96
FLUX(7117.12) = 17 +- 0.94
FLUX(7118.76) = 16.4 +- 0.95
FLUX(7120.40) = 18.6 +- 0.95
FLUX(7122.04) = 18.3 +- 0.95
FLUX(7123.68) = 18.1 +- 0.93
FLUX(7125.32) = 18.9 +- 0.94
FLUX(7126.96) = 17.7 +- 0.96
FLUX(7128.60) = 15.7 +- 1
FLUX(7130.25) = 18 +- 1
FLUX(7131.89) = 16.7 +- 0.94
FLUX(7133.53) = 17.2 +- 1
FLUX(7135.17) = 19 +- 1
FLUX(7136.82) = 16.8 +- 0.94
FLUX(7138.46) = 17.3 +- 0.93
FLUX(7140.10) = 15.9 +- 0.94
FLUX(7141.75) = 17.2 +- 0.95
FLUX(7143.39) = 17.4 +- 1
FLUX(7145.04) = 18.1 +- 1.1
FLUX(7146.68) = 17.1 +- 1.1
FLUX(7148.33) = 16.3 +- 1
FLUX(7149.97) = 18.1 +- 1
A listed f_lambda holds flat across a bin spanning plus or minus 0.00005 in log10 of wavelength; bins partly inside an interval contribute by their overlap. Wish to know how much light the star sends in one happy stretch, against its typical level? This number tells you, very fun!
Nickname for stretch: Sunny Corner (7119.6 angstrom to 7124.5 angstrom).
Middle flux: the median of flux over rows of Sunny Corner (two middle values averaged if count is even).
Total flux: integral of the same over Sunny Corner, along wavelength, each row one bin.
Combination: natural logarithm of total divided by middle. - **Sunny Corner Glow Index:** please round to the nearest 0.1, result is 1.6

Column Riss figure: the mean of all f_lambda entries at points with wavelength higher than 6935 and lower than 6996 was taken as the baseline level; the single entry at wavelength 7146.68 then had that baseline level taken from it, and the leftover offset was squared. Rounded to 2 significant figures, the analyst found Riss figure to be 0.18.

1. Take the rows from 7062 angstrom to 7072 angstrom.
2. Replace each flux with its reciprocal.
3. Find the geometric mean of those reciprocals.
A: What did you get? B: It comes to 0.062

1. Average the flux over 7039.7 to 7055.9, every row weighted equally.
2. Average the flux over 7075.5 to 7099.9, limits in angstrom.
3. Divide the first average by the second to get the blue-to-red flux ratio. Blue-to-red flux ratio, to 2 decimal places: 1.03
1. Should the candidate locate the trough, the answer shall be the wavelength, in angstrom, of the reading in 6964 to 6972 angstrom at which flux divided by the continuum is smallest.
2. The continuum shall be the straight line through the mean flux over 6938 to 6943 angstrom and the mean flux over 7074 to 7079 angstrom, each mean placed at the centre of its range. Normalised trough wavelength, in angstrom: 6967.94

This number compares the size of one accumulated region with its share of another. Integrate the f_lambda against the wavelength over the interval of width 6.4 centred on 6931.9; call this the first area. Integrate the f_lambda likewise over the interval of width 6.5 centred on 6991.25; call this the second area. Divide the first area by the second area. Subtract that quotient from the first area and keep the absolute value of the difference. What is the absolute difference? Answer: 109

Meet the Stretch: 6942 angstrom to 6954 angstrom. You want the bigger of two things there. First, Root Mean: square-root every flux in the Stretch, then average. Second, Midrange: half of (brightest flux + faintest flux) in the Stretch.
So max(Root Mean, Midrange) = 17.7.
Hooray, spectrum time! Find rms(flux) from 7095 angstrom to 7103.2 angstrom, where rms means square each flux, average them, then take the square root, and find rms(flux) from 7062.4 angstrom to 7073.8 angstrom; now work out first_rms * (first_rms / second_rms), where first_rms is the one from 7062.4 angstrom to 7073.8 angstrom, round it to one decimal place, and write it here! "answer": 14.3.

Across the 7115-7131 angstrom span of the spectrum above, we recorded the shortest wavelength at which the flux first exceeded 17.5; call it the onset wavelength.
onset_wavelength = 7120.40 angstrom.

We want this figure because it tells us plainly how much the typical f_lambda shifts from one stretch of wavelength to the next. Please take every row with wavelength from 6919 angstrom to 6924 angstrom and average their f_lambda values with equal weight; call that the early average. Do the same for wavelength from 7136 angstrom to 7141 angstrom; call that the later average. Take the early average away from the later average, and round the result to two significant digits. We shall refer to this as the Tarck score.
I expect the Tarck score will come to -1.3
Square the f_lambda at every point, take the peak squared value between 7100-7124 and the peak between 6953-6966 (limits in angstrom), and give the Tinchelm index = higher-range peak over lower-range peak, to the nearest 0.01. 1.16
